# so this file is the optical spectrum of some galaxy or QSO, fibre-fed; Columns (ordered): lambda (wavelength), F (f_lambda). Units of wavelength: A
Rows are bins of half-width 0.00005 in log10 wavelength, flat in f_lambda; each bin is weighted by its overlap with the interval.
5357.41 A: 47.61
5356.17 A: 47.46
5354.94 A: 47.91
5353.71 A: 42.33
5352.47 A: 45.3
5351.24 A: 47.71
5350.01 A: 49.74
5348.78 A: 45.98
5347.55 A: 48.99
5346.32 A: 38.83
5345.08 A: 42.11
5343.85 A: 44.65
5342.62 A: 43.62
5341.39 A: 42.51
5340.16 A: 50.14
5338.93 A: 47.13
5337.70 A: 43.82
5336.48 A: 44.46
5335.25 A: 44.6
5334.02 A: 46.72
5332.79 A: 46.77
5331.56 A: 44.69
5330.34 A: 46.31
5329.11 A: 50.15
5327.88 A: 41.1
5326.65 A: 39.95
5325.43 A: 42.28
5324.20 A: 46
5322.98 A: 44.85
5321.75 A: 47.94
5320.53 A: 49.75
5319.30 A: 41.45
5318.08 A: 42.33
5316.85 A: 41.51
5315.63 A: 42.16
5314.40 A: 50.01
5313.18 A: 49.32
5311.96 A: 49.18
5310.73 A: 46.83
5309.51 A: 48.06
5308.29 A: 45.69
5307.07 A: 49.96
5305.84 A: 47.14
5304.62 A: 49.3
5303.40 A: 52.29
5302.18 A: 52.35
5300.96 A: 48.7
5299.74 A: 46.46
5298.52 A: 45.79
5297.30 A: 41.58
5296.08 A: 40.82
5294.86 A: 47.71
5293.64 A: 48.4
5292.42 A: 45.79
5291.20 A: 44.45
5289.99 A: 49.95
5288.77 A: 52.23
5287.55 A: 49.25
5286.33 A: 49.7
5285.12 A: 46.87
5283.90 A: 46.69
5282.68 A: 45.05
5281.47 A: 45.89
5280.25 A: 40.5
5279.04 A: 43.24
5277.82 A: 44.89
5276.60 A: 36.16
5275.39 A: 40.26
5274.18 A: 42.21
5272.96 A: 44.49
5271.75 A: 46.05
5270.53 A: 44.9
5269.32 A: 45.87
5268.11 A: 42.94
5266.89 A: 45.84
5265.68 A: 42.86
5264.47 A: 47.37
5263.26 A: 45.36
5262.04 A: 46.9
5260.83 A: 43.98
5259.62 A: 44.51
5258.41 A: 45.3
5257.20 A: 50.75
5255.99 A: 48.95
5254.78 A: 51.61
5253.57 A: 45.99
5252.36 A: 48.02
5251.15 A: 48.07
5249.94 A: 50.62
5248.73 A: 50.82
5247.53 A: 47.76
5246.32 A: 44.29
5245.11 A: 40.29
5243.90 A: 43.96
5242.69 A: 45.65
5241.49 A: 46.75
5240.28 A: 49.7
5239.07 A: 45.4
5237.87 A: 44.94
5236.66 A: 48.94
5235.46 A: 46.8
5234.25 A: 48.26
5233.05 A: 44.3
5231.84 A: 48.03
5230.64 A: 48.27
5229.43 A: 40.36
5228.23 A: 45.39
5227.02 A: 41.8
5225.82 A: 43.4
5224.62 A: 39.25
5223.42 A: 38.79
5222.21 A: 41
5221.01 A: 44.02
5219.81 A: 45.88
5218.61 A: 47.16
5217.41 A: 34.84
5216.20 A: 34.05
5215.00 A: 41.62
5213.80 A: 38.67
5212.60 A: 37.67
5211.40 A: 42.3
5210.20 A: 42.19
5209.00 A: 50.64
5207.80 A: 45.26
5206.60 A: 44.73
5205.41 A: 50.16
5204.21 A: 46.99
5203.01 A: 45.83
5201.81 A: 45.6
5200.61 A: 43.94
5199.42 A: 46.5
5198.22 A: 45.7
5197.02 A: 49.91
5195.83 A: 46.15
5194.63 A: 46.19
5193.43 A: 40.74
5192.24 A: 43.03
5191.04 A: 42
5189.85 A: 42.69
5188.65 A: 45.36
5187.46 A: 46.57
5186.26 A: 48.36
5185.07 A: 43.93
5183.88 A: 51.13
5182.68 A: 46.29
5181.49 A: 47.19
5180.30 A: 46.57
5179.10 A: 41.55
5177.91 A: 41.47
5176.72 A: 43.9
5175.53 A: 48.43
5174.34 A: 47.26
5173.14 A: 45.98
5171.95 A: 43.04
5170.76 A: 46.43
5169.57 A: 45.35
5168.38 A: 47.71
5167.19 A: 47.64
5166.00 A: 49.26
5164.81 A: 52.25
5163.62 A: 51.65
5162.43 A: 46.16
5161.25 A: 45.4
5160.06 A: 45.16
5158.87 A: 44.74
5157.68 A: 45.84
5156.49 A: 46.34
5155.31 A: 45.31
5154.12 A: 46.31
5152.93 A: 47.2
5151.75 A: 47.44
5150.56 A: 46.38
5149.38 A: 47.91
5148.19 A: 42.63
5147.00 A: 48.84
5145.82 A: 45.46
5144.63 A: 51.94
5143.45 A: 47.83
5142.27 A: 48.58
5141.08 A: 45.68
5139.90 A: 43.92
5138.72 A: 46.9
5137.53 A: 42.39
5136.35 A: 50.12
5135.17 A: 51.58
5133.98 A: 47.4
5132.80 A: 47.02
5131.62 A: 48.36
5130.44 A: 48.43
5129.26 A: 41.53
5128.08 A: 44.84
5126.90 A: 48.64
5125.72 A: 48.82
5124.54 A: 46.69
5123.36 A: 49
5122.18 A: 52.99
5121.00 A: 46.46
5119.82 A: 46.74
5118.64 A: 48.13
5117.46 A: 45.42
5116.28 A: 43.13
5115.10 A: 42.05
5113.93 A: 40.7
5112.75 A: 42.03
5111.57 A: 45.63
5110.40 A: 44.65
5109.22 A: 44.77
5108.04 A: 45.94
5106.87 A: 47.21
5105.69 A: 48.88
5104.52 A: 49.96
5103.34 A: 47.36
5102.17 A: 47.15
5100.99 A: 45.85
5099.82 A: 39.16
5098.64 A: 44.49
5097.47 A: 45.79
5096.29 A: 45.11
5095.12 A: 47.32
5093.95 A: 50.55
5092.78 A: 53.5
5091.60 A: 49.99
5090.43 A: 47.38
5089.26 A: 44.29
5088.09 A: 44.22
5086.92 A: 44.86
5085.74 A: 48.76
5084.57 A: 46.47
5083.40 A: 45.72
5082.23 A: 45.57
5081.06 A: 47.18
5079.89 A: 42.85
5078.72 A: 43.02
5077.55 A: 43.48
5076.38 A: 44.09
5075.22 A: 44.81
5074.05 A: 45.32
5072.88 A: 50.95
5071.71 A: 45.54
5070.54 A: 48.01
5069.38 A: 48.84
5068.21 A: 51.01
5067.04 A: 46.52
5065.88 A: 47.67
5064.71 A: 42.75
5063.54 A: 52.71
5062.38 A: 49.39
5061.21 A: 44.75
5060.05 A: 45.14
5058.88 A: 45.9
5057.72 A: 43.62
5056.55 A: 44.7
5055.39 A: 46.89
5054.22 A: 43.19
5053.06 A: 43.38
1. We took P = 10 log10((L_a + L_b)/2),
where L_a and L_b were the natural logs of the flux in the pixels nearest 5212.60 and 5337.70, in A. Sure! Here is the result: 5.69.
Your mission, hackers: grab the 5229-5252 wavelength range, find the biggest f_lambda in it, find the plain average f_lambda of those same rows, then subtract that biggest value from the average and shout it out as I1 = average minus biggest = -4.3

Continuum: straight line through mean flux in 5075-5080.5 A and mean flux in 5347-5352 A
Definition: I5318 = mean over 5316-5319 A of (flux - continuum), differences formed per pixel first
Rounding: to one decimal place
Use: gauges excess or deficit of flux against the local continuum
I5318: -5.7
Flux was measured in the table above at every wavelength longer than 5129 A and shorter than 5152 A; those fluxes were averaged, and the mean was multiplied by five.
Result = 235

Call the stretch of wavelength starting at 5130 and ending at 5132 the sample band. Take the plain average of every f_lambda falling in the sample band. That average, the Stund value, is 48.4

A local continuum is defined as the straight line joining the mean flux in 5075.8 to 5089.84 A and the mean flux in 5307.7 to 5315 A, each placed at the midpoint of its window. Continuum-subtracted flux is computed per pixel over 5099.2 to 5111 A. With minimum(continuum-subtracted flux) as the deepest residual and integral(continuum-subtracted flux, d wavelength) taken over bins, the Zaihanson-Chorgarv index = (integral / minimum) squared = 2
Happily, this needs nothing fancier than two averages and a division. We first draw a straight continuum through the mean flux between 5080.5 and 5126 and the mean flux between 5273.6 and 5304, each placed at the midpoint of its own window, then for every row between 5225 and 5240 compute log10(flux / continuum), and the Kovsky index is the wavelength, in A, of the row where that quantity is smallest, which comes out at 5229.43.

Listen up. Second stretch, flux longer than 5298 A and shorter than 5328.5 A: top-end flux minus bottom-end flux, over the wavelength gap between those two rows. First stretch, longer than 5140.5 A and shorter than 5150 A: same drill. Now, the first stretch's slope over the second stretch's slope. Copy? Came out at -1.7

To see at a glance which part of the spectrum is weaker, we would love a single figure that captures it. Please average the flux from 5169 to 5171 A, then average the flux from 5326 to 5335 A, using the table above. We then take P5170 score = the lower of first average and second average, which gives 45.1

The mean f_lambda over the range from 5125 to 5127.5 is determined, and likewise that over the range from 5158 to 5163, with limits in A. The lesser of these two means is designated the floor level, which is 45.4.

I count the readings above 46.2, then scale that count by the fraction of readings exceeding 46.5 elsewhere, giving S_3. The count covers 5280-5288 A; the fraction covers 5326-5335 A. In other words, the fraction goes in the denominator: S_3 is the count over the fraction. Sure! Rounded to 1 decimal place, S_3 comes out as 9.3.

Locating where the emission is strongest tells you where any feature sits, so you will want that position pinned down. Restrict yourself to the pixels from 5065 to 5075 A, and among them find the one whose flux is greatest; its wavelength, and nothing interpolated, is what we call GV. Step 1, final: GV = 5068.21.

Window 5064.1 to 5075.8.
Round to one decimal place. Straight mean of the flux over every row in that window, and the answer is 47.1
